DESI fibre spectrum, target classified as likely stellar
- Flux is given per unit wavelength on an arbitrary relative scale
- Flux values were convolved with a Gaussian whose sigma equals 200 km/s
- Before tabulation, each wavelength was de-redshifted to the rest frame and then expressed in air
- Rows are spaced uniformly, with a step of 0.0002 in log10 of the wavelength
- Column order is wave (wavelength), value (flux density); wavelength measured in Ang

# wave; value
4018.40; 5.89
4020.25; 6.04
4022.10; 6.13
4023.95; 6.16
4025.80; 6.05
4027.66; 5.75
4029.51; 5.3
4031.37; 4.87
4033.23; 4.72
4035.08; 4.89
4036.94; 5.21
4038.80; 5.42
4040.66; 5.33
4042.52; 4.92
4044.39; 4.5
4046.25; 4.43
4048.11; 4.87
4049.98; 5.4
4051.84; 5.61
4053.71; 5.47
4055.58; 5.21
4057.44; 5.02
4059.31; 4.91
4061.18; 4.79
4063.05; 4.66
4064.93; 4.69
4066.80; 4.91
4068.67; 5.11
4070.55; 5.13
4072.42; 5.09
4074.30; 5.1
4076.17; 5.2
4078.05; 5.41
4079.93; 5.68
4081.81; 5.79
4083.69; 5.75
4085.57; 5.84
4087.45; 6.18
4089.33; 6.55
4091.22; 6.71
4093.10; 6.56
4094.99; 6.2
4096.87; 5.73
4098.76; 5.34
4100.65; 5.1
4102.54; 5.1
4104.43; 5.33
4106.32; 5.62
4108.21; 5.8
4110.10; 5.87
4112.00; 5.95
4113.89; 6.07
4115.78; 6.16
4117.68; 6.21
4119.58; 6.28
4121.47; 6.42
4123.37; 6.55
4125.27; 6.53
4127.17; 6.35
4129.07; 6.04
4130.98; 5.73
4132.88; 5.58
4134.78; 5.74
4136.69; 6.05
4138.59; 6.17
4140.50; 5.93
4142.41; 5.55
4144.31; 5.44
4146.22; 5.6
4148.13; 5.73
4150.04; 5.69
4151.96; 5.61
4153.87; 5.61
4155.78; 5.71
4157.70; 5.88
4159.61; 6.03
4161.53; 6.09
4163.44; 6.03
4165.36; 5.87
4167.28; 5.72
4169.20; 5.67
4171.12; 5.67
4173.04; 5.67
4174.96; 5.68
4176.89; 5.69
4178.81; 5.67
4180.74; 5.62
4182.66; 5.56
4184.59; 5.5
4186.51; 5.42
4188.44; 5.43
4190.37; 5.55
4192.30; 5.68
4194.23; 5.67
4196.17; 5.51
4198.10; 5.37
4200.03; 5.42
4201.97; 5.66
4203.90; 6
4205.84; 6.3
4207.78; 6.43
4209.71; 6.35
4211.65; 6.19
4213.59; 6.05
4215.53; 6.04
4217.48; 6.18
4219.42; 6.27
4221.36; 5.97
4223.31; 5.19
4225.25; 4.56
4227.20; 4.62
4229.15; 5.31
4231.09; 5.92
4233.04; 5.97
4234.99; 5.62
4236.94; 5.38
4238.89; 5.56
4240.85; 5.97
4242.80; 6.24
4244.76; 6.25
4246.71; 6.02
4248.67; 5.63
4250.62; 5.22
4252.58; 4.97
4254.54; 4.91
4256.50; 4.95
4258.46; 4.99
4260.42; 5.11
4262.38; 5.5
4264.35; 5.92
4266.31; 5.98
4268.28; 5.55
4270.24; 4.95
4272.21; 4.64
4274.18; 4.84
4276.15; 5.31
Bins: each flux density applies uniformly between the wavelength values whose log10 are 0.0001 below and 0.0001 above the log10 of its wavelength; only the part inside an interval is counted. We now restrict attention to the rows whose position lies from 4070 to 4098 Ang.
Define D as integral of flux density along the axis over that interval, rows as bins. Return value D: 162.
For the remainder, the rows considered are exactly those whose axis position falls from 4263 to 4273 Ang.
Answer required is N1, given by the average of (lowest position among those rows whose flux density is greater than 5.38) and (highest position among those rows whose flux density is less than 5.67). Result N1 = 4268.3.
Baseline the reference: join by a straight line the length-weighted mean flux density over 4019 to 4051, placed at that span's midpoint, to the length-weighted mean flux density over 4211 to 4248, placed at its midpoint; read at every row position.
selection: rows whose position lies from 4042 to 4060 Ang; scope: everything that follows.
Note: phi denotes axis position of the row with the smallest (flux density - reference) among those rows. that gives 4046.25 Ang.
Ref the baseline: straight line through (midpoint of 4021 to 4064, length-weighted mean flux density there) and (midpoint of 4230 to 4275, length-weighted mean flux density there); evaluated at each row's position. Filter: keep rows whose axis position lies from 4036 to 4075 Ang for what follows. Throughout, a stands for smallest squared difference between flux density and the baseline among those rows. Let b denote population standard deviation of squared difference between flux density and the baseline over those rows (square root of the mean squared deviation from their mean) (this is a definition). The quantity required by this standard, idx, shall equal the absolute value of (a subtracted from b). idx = 0.2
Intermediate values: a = 0.000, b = 0.2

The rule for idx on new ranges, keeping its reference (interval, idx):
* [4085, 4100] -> 0.7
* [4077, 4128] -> 0.6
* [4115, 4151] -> 0.5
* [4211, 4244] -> 0.3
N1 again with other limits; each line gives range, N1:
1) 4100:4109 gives 4106.3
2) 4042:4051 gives 4050.0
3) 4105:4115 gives 4106.3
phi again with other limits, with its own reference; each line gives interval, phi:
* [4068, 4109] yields 4102.54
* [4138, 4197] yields 4186.51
